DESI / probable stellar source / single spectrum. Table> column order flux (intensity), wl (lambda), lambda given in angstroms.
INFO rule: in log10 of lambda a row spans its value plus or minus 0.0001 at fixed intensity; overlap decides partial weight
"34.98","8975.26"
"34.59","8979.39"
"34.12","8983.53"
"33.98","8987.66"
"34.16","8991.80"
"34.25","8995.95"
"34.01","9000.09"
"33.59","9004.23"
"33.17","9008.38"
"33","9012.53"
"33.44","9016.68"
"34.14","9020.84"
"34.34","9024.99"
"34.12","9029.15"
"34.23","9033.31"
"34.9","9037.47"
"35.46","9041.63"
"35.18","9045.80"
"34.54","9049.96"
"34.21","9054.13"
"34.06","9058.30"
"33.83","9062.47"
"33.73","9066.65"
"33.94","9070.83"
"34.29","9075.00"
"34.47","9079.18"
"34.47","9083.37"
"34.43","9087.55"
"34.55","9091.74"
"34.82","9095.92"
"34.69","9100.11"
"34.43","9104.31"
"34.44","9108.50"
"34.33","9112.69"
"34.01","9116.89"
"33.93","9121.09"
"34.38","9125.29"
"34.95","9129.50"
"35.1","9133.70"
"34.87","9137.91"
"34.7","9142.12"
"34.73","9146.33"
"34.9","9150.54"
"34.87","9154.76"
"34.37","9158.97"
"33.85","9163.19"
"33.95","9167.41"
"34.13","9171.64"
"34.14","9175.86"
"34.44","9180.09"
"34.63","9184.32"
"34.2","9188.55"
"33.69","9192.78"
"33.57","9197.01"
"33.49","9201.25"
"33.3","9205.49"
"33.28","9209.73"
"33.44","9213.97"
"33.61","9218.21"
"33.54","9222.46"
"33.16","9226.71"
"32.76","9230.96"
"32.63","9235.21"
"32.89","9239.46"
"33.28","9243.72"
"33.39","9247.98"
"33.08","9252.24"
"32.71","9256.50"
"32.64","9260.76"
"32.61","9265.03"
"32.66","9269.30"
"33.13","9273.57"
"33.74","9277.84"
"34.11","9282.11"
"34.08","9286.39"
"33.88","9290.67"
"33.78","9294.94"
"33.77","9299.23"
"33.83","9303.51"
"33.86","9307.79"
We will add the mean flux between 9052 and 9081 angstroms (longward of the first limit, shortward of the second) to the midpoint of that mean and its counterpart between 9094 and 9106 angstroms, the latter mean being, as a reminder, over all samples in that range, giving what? 68.4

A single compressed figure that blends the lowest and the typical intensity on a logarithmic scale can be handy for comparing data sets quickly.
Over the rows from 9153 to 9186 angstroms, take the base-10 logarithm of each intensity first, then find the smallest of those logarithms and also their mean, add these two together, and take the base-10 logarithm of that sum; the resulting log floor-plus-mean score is 0.486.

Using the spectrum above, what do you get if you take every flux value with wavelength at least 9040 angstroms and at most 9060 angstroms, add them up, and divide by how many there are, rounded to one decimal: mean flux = 34.7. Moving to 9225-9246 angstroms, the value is 32.9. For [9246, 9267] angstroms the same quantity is 32.9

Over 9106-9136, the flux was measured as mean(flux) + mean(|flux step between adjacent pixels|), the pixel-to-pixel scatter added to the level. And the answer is 34.7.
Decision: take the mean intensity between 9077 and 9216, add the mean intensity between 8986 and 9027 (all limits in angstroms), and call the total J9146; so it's 68.1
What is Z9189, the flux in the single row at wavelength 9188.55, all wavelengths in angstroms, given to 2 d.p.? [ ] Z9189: 34.20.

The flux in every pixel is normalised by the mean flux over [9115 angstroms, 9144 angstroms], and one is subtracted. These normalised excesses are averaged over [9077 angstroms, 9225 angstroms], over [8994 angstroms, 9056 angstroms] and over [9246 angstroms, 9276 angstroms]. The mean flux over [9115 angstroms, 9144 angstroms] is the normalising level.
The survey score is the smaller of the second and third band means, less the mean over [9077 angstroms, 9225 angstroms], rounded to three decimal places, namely -0.039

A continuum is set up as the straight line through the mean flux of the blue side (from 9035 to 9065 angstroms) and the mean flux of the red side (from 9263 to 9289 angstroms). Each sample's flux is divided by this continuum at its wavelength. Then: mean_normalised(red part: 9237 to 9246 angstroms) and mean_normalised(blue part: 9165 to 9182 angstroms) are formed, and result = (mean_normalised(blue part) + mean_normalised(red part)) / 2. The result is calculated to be 1.00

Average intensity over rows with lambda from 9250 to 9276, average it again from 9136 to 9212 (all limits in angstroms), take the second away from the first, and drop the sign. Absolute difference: 1.4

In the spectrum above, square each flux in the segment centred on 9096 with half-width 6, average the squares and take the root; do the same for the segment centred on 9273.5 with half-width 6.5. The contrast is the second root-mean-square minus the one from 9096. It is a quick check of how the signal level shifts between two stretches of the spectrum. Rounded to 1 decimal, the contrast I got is -1.5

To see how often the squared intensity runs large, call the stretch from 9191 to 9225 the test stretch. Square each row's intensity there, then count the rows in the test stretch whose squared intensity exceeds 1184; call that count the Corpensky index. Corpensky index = 0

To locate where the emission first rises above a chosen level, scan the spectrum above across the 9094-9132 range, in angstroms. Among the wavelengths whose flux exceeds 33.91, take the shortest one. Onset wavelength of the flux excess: 9095.92 angstroms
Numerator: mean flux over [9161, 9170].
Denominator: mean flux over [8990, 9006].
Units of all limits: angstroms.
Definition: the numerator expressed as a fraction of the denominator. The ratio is 1.00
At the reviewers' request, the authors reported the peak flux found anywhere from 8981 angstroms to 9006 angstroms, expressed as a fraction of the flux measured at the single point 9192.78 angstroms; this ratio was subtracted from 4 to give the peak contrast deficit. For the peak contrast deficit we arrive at 2.98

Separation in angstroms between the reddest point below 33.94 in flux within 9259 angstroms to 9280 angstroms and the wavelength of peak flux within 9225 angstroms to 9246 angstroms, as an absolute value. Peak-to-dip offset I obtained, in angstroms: 34.1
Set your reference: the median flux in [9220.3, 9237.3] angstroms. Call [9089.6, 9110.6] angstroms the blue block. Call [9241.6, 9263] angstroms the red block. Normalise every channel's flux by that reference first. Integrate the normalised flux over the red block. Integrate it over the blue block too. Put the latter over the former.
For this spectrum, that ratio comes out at 1.03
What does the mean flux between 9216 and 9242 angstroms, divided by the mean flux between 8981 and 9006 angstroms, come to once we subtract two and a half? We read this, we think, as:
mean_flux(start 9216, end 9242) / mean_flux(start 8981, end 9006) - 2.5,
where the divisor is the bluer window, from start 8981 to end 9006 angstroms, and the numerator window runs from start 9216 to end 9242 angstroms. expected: -1.53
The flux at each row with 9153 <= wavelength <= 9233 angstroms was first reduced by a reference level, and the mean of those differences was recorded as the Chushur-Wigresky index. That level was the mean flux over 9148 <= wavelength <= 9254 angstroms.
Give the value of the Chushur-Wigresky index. 0.1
